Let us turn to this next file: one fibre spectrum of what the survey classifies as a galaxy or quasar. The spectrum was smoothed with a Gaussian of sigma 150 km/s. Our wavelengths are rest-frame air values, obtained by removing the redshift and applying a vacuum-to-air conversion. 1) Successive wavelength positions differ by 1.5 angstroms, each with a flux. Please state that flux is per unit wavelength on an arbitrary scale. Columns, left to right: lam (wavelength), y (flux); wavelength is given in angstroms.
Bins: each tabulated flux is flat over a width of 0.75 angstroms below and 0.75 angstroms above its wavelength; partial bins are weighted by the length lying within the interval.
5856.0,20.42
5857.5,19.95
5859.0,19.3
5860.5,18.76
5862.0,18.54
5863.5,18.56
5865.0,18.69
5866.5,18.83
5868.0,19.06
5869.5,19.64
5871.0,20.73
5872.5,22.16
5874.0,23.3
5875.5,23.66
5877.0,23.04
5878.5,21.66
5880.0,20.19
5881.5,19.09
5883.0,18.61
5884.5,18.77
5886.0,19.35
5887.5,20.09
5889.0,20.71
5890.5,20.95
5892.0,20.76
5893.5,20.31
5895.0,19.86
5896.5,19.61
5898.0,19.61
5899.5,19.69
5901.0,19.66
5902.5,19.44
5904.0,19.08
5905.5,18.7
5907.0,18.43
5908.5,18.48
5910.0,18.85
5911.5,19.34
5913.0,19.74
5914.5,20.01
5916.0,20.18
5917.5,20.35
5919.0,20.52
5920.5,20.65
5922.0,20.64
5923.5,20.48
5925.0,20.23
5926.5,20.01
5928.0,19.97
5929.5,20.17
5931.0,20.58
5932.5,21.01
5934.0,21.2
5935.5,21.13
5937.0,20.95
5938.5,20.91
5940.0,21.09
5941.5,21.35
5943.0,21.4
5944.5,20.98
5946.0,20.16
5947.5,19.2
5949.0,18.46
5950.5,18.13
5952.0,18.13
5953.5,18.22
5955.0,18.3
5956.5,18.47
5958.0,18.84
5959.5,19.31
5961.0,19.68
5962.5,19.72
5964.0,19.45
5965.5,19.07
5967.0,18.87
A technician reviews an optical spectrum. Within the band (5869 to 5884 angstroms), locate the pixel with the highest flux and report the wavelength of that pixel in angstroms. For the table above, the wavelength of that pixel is 5875.5 angstroms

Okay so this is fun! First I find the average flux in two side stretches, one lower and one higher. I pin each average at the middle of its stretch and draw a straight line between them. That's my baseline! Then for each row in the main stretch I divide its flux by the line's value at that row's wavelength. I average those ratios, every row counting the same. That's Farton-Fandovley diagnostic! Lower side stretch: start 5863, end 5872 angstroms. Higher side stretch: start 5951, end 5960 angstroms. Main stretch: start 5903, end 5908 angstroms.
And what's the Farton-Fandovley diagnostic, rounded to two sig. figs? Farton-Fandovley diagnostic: 0.99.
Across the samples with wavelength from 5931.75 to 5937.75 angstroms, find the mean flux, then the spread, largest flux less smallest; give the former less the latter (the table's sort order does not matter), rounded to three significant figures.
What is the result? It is 20.8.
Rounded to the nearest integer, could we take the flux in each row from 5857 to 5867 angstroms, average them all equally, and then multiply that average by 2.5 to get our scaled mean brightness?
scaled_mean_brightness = 47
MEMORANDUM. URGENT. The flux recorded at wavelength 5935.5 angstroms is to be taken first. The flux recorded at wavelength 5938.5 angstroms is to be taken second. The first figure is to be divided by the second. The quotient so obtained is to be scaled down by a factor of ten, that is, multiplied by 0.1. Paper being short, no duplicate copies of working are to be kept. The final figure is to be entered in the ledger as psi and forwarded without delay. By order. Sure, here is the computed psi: 0.101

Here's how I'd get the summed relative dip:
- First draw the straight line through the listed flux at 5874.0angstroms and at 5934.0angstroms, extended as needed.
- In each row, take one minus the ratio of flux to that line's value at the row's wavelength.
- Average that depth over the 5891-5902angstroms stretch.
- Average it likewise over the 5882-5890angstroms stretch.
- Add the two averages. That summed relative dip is 0.26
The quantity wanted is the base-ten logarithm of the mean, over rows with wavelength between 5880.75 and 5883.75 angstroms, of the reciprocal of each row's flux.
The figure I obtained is -1.28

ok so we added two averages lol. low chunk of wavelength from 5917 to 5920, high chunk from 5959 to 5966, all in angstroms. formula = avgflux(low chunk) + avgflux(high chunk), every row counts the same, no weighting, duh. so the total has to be 39.9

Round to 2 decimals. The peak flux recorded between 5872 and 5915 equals 23.66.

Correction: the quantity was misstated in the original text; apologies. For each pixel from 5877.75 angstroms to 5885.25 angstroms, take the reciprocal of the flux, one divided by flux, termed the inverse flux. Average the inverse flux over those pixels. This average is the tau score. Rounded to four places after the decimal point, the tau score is 0.0510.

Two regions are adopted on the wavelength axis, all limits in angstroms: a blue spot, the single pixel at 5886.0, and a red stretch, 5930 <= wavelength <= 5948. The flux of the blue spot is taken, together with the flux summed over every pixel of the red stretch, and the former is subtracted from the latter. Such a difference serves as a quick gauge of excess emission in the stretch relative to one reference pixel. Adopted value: 231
